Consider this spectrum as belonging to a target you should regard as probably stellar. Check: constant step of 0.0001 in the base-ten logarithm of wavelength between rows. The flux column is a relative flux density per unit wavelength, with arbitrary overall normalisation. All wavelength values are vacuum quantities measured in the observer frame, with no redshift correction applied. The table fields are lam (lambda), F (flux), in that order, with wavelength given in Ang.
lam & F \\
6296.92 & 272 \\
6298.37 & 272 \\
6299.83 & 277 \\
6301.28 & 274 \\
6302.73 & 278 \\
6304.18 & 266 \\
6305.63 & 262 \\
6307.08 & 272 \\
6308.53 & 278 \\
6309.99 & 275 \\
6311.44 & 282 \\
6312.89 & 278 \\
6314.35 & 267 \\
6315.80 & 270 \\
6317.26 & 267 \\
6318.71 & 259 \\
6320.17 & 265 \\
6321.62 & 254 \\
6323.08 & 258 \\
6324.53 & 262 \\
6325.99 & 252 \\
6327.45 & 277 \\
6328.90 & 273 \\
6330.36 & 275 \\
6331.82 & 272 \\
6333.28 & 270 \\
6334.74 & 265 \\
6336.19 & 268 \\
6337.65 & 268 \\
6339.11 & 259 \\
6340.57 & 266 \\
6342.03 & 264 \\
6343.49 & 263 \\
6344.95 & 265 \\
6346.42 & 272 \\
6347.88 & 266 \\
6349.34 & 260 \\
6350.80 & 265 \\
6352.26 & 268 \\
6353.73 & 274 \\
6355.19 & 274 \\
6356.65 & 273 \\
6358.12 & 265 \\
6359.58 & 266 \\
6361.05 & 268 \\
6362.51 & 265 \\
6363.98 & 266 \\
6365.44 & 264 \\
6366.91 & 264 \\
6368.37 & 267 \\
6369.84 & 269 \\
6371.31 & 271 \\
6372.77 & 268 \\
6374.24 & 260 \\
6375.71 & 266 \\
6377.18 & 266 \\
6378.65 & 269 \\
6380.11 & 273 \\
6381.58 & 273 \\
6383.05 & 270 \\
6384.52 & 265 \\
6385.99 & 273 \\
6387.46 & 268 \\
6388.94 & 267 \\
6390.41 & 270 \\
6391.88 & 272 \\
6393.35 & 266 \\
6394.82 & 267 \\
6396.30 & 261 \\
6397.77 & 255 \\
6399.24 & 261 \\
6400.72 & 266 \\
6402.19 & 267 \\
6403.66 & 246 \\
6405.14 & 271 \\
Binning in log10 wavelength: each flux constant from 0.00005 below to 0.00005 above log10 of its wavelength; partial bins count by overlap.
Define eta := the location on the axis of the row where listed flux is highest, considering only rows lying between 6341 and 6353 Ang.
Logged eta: 6346.42 Ang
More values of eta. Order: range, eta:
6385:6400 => 6385.99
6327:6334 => 6327.45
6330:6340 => 6330.36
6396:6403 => 6402.19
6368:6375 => 6371.31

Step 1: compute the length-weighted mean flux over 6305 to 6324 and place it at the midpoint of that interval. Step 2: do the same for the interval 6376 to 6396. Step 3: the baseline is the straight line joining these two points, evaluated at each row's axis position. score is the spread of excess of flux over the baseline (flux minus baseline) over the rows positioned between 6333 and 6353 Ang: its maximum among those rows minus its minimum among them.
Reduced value 12.9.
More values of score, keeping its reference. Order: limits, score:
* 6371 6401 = 18.2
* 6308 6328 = 30.1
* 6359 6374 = 7.0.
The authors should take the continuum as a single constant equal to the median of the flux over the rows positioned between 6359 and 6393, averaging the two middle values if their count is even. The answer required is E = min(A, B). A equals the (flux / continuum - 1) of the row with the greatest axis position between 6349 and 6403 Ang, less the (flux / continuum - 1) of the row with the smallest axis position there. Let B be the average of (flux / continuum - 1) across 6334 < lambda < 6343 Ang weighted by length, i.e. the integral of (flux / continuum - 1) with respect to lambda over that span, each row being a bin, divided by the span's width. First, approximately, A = 0.026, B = -0.0114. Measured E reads -0.0114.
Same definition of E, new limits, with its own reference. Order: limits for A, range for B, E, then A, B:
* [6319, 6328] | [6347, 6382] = -0.0020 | 0.045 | -0.0020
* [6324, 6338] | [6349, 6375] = -0.0031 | 0.022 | -0.0031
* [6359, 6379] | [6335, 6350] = -0.0107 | 0.011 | -0.0107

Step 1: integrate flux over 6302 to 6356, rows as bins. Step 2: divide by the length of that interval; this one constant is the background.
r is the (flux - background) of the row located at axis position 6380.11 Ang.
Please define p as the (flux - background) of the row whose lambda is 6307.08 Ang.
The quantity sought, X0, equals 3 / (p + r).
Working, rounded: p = 4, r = 5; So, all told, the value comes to 0.3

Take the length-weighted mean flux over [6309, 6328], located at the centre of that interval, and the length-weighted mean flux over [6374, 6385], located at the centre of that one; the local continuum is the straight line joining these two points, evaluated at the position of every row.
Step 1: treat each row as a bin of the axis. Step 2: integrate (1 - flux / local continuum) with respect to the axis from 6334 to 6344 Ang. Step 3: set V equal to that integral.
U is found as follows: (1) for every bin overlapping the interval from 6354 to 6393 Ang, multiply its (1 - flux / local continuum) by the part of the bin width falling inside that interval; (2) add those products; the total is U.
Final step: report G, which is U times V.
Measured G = -0.002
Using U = -0.021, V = 0.09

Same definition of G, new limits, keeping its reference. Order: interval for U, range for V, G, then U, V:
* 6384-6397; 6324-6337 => -0.003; 0.038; -0.07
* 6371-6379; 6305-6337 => -0.010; 0.053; -0.19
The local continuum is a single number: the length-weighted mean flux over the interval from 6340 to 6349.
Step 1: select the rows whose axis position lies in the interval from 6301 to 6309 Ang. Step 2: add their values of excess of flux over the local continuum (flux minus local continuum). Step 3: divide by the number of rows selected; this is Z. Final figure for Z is 6.0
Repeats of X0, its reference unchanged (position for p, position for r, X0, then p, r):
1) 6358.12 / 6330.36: 0.7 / -3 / 7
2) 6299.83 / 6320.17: 0.5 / 9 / -3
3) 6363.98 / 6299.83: 0.4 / -2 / 9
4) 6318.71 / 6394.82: -0.3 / -9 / -1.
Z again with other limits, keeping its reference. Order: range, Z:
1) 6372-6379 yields 0.2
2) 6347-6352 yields -2.0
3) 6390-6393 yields 5.4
